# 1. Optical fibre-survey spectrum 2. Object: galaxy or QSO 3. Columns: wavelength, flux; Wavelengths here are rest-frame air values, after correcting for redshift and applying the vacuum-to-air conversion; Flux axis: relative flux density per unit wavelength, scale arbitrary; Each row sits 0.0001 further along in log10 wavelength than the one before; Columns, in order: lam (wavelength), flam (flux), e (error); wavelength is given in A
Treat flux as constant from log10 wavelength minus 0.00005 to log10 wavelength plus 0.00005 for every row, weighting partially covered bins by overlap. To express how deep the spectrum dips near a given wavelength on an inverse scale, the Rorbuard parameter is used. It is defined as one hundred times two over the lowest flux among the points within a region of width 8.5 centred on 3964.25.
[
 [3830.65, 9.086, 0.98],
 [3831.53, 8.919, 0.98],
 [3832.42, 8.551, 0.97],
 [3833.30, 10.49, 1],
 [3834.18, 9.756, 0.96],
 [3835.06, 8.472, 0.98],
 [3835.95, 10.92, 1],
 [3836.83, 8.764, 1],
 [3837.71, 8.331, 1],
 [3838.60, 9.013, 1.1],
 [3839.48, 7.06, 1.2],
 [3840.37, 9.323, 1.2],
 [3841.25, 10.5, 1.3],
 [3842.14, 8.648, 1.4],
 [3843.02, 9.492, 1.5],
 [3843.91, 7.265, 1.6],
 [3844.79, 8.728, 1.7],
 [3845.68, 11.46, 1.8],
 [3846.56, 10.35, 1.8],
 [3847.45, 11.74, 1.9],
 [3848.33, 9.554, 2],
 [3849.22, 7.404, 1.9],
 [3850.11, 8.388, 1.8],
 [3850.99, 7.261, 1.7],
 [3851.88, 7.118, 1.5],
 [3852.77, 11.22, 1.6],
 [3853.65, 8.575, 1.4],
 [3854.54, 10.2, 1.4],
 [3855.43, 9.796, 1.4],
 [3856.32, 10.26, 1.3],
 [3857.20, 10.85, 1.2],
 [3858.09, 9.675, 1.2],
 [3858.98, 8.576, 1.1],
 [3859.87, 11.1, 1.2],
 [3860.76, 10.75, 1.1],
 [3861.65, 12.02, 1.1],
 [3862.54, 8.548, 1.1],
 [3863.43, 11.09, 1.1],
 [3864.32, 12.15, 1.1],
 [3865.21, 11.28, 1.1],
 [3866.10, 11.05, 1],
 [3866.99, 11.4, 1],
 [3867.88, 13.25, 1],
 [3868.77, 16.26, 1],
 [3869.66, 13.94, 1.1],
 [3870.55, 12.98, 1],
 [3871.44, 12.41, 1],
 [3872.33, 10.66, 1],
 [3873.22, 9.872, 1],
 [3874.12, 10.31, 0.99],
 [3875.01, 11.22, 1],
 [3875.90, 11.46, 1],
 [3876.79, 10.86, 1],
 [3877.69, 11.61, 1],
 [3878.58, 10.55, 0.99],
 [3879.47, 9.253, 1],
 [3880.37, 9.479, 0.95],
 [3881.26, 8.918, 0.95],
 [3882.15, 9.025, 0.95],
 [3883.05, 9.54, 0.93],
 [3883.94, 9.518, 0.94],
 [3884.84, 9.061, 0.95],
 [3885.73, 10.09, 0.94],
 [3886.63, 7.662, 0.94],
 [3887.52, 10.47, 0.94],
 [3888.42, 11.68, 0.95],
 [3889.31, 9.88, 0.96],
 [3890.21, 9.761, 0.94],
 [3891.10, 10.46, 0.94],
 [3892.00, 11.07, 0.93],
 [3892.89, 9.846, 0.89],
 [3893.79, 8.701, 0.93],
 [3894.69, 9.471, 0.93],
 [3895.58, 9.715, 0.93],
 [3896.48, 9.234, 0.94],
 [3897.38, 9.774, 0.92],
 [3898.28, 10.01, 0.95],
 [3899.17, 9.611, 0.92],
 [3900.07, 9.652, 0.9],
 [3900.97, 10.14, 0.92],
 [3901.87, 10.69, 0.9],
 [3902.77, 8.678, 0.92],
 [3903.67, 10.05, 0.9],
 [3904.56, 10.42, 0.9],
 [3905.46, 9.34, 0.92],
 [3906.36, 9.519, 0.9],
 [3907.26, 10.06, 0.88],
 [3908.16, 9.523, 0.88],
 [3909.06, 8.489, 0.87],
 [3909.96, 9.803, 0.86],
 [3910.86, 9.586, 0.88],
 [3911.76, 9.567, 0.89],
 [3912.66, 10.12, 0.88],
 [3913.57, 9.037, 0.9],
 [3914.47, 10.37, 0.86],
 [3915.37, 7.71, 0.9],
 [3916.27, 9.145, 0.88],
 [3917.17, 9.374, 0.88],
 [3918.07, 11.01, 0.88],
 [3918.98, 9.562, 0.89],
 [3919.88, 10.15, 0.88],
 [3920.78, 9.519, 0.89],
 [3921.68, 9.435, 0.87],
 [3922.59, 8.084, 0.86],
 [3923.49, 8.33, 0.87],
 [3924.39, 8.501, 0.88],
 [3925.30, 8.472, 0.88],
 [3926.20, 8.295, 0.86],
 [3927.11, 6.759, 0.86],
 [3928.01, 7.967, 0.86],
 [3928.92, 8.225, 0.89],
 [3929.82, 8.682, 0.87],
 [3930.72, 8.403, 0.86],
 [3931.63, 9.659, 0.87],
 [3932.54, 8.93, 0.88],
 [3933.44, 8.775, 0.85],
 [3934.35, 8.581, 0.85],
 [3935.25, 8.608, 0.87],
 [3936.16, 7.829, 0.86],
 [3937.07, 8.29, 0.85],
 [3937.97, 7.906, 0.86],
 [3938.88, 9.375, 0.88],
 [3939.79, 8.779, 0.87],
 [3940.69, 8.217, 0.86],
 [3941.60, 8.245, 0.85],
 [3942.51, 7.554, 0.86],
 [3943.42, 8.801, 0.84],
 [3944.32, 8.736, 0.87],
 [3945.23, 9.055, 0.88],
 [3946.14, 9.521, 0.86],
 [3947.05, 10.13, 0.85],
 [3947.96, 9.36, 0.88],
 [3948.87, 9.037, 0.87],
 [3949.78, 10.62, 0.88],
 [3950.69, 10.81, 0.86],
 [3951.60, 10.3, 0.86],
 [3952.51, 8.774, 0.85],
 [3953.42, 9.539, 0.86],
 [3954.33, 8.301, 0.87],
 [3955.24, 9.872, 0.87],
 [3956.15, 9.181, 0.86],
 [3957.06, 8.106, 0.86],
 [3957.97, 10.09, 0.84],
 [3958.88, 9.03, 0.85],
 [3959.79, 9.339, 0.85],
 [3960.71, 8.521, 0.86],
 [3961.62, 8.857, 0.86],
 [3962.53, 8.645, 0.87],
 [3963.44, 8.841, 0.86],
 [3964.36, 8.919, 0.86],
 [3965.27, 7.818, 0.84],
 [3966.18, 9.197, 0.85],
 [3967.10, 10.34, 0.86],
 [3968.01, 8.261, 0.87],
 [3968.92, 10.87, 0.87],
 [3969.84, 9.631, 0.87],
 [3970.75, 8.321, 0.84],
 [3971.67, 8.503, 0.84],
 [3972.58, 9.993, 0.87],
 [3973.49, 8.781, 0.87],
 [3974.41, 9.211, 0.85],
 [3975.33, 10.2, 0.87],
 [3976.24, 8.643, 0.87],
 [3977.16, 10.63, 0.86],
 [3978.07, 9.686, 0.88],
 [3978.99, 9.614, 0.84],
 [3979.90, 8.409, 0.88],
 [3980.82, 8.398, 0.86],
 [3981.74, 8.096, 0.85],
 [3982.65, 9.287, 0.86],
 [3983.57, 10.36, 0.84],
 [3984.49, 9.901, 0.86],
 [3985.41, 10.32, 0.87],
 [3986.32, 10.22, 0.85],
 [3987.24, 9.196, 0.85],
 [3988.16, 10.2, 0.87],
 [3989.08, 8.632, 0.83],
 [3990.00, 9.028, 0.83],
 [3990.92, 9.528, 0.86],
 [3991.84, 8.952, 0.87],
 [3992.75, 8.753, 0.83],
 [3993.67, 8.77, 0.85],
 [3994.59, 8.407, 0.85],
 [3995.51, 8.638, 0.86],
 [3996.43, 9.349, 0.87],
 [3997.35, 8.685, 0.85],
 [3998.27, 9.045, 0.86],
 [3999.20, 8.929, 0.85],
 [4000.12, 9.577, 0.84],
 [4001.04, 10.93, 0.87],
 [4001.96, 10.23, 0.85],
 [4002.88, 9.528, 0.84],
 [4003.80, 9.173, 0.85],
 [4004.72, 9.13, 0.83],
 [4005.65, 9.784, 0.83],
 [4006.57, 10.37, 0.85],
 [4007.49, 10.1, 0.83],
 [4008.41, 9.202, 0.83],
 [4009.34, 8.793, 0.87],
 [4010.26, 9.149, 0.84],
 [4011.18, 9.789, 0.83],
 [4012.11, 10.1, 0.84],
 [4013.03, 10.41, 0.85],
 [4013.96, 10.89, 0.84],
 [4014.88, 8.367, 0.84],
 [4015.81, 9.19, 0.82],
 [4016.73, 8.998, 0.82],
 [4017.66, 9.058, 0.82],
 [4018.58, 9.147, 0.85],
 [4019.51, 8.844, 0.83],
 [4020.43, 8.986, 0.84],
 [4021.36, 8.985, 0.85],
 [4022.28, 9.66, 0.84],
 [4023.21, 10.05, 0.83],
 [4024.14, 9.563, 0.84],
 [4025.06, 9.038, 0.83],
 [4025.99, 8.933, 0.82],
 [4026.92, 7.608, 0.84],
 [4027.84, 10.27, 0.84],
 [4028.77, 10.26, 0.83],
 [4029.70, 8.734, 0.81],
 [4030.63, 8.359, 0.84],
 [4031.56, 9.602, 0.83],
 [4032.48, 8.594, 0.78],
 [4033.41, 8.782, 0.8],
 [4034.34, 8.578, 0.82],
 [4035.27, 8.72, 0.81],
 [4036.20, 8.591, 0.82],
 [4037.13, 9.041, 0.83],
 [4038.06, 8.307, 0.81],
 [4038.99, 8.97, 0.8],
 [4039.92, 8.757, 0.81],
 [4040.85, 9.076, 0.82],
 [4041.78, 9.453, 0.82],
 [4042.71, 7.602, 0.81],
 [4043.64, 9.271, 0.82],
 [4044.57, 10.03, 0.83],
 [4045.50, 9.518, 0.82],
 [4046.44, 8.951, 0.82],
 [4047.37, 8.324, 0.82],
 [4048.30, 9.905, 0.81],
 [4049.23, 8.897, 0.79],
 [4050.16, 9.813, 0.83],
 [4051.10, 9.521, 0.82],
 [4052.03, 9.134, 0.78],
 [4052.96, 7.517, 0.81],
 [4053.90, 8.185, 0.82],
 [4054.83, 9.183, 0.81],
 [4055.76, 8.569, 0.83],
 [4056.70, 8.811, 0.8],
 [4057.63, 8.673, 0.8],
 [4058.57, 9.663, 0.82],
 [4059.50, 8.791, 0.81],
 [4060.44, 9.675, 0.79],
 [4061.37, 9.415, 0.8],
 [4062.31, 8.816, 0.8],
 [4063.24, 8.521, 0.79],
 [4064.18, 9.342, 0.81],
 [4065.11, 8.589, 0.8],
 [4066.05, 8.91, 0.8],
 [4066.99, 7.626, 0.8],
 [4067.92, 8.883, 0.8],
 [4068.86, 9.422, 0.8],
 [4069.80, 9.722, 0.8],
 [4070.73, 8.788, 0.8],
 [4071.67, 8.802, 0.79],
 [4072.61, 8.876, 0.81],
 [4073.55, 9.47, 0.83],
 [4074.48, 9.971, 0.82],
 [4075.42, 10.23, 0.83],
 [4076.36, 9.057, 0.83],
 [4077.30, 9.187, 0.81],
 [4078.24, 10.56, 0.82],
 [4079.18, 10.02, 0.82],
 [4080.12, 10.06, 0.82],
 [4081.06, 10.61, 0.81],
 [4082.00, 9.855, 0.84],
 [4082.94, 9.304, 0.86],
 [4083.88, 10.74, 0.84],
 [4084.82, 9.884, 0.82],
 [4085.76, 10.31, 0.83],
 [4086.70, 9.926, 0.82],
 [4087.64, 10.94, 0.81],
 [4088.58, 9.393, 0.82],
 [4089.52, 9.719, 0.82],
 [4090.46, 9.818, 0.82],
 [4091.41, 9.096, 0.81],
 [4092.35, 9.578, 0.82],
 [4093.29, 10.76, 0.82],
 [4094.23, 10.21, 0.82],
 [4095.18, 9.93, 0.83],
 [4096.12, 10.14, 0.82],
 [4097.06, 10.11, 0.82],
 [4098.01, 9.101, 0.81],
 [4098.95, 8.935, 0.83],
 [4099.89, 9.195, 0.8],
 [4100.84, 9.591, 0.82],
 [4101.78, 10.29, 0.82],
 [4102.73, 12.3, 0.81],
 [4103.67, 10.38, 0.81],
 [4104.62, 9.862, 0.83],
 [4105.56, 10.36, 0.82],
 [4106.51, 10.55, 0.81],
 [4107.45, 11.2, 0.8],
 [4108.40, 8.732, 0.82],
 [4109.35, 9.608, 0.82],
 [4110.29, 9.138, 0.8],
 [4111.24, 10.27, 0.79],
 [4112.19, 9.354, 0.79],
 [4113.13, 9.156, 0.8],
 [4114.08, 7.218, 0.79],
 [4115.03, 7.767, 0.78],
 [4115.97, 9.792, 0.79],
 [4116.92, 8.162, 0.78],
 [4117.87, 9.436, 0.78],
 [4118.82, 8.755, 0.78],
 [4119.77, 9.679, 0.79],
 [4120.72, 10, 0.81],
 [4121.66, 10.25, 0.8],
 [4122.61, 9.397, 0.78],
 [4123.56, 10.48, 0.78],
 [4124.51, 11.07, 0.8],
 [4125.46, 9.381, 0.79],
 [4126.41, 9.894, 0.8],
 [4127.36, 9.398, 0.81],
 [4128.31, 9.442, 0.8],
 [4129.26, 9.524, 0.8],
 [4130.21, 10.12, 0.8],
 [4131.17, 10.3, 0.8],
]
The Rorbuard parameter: 26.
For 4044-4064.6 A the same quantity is 27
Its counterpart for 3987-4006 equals 24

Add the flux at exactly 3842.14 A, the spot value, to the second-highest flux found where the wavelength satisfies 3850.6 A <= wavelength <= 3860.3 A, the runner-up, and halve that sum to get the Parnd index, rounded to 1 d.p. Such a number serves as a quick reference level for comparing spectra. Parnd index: 9.9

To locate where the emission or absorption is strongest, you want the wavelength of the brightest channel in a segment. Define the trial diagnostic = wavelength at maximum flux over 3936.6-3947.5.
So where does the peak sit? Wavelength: 3947.05 A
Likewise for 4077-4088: 4087.64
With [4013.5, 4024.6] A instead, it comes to 4013.96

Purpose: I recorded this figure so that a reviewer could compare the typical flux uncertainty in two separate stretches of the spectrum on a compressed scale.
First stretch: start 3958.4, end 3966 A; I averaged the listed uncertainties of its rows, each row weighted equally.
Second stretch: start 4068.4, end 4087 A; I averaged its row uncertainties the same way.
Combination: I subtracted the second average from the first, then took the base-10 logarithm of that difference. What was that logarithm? -1.4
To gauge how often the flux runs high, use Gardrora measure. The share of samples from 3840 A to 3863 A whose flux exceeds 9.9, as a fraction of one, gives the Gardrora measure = 0.42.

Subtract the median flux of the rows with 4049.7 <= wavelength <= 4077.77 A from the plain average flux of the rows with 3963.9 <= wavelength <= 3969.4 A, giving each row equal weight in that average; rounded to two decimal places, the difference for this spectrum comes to 0.25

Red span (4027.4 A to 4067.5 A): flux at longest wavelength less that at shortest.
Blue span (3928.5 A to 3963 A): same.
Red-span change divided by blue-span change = -6.3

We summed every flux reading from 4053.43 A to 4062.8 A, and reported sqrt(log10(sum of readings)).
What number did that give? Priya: 1.40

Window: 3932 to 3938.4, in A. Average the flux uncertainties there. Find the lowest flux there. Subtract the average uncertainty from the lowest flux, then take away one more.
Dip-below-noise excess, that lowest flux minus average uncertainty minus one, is 6.0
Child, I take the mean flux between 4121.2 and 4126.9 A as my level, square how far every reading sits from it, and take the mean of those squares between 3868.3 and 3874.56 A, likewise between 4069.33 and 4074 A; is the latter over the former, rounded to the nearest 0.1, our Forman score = 0.1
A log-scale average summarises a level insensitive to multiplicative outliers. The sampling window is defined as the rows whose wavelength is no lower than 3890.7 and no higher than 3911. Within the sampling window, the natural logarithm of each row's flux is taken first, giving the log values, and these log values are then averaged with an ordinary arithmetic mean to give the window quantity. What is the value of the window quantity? 2.27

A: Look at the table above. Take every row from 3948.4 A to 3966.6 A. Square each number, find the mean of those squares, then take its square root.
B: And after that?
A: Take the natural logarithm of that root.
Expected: 2.22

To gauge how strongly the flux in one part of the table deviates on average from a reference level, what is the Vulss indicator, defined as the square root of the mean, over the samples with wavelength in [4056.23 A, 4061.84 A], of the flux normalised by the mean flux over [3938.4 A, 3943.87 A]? 1.04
